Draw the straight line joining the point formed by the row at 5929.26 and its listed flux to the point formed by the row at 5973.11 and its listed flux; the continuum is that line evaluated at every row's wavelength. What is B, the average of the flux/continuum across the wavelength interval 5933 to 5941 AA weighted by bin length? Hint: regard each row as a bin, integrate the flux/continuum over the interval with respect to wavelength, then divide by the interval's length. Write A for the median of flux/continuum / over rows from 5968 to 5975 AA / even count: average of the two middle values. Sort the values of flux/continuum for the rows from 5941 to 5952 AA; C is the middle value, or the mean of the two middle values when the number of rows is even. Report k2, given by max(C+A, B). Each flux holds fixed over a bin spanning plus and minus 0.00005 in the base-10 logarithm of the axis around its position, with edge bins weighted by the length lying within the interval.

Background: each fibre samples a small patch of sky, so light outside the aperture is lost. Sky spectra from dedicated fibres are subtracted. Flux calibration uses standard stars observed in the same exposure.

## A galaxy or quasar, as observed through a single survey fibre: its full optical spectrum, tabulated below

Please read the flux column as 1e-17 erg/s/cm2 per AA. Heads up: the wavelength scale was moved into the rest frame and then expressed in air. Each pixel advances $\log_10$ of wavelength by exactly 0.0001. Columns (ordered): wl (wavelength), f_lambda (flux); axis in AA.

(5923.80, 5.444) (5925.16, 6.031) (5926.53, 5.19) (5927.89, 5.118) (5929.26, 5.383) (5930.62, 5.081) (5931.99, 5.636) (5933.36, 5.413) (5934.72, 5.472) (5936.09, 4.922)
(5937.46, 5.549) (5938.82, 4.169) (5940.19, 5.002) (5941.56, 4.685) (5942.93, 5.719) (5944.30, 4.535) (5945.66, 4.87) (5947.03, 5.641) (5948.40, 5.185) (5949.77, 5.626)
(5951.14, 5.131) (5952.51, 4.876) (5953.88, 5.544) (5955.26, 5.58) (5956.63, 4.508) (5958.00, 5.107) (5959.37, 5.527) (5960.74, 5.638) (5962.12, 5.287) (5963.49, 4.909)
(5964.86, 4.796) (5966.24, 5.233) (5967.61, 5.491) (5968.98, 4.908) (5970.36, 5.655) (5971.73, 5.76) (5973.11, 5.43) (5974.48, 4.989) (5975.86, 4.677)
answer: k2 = 1.95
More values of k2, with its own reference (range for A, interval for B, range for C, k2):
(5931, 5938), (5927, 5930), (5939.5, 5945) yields 1.91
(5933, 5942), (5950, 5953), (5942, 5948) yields 1.90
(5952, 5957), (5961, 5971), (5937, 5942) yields 1.86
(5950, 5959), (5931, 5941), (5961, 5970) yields 1.88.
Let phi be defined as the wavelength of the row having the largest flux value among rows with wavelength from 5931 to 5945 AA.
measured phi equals 5942.93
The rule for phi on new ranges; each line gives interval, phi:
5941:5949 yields 5942.93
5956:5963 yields 5960.74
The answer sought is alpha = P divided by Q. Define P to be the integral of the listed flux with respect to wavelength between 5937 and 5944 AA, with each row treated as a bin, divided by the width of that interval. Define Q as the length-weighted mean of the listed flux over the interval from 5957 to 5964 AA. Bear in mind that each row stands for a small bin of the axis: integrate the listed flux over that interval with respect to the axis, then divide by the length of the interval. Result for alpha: 0.95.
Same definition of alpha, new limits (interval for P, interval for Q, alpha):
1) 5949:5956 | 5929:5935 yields 0.99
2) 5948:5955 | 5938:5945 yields 1.09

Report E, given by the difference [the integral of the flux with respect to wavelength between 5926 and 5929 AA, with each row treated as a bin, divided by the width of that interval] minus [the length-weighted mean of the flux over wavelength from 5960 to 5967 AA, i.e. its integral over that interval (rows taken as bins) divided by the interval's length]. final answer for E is 0.01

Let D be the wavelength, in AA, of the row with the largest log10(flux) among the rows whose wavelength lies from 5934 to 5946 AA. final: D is 5942.93 AA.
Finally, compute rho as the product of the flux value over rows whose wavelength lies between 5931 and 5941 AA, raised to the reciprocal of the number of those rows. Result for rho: 5.14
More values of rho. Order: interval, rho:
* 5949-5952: 5.37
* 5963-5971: 5.16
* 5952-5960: 5.17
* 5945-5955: 5.26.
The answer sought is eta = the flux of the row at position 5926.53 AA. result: 5.19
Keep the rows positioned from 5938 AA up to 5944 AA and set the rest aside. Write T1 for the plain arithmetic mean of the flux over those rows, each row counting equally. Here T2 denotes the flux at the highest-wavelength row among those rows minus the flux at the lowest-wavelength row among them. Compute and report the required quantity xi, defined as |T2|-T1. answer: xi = -3.34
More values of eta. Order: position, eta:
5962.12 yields 5.287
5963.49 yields 4.909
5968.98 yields 4.908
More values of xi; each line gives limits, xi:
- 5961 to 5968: -4.94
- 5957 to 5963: -5.21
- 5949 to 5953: -4.46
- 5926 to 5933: -4.84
